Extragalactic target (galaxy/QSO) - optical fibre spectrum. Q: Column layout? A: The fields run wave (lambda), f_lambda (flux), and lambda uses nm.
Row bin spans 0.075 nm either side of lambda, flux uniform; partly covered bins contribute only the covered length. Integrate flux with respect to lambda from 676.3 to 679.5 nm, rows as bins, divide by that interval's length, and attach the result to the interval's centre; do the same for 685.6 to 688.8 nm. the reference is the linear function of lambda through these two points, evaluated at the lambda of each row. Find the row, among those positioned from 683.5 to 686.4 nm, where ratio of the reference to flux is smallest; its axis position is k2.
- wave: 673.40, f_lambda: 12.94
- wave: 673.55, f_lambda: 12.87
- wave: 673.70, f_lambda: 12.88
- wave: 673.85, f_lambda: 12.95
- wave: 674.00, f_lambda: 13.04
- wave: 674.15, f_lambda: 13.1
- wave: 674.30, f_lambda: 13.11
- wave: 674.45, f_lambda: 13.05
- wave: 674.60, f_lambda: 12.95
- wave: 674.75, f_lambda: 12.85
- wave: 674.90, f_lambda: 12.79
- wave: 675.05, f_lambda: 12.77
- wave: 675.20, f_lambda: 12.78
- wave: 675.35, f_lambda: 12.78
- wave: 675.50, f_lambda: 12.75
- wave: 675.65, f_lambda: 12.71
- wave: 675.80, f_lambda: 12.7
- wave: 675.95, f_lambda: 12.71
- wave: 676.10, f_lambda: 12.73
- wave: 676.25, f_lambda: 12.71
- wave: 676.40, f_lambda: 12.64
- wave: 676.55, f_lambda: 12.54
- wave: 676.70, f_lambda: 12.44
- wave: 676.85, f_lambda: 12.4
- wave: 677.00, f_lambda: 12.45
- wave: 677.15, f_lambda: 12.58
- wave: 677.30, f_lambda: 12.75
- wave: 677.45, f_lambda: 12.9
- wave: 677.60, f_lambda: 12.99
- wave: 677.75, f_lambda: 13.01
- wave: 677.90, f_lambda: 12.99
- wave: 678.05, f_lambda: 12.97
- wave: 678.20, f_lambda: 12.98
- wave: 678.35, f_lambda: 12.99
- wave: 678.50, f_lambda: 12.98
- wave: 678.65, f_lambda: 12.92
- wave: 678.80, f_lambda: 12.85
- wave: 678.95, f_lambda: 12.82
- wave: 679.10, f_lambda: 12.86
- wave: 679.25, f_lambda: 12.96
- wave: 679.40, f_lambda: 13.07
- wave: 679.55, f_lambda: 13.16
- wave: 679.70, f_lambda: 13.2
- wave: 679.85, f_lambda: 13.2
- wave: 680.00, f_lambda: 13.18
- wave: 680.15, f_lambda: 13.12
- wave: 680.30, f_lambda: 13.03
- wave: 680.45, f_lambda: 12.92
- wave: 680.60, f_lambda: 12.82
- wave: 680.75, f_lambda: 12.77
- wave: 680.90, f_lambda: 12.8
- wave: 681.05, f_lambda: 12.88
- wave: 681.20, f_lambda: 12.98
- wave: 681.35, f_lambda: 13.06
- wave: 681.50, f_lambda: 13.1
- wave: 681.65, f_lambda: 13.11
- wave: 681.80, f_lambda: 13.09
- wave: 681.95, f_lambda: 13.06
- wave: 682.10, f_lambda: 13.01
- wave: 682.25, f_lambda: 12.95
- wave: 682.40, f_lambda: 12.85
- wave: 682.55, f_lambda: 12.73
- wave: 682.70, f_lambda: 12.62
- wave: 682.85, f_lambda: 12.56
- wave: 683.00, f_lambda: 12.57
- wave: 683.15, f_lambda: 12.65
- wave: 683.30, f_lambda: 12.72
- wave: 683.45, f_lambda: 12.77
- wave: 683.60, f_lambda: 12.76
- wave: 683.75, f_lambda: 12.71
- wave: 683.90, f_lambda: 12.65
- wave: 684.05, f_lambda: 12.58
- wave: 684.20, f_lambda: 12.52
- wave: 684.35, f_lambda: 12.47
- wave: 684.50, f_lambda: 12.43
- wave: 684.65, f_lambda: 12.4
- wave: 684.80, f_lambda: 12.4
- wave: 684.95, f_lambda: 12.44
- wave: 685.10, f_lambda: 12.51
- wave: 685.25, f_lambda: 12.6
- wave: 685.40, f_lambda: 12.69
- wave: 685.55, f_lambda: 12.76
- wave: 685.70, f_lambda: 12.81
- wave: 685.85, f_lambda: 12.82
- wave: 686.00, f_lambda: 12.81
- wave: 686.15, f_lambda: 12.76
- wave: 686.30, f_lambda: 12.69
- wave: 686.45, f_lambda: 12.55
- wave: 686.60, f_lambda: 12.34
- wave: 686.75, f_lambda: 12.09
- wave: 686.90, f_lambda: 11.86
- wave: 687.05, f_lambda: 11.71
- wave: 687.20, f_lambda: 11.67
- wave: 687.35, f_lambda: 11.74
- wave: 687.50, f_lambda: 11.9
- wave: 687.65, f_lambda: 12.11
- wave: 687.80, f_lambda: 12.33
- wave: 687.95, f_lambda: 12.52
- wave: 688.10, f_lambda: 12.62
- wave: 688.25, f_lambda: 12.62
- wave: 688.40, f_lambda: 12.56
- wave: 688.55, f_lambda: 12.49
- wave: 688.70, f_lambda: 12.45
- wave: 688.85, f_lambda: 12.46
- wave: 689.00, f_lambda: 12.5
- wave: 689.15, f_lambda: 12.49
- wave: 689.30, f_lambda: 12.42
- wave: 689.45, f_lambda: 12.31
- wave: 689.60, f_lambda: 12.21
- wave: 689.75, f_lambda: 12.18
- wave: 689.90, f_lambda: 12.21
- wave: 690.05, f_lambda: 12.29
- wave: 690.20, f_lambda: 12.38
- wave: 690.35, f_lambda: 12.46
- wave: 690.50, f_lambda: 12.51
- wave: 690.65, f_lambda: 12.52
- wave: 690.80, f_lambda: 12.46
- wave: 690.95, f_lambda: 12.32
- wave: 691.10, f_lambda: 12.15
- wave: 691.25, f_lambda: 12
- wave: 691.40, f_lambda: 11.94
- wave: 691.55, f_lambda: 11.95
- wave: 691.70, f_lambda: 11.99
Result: 685.85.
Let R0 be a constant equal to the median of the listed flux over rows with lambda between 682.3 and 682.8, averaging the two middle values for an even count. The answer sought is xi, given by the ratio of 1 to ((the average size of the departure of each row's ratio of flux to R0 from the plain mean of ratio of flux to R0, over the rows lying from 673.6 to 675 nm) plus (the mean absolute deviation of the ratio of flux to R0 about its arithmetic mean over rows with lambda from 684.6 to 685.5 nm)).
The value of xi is 68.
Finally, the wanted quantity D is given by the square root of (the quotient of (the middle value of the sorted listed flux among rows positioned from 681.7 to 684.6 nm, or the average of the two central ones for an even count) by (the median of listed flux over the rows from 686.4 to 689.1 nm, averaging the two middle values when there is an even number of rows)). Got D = 1.01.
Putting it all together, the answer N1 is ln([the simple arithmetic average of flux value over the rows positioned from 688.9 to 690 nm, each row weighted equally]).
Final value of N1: 2.51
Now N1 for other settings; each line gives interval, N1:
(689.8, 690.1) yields 2.51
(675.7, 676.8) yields 2.54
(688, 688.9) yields 2.53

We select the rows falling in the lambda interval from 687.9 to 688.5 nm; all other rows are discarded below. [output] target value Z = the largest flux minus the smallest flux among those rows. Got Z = 0.10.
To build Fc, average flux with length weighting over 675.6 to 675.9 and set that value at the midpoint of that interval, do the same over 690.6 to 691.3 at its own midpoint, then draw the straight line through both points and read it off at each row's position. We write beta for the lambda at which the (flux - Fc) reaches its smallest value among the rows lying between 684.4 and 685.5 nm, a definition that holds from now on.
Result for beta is 684.65 nm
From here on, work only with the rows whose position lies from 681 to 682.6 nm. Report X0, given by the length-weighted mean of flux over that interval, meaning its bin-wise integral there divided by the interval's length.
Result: 13.0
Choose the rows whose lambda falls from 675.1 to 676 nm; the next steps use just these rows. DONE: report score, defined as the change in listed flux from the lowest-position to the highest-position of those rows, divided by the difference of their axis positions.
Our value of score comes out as -0.1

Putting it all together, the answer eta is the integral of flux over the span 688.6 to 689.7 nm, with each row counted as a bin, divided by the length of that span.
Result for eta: 12.4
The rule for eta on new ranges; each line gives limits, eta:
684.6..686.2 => 12.6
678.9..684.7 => 12.9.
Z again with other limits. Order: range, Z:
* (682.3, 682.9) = 0.29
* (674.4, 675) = 0.26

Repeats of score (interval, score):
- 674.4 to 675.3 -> -0.4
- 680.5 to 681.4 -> 0.3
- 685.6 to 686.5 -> -0.3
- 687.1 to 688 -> 1.1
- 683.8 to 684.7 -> -0.3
